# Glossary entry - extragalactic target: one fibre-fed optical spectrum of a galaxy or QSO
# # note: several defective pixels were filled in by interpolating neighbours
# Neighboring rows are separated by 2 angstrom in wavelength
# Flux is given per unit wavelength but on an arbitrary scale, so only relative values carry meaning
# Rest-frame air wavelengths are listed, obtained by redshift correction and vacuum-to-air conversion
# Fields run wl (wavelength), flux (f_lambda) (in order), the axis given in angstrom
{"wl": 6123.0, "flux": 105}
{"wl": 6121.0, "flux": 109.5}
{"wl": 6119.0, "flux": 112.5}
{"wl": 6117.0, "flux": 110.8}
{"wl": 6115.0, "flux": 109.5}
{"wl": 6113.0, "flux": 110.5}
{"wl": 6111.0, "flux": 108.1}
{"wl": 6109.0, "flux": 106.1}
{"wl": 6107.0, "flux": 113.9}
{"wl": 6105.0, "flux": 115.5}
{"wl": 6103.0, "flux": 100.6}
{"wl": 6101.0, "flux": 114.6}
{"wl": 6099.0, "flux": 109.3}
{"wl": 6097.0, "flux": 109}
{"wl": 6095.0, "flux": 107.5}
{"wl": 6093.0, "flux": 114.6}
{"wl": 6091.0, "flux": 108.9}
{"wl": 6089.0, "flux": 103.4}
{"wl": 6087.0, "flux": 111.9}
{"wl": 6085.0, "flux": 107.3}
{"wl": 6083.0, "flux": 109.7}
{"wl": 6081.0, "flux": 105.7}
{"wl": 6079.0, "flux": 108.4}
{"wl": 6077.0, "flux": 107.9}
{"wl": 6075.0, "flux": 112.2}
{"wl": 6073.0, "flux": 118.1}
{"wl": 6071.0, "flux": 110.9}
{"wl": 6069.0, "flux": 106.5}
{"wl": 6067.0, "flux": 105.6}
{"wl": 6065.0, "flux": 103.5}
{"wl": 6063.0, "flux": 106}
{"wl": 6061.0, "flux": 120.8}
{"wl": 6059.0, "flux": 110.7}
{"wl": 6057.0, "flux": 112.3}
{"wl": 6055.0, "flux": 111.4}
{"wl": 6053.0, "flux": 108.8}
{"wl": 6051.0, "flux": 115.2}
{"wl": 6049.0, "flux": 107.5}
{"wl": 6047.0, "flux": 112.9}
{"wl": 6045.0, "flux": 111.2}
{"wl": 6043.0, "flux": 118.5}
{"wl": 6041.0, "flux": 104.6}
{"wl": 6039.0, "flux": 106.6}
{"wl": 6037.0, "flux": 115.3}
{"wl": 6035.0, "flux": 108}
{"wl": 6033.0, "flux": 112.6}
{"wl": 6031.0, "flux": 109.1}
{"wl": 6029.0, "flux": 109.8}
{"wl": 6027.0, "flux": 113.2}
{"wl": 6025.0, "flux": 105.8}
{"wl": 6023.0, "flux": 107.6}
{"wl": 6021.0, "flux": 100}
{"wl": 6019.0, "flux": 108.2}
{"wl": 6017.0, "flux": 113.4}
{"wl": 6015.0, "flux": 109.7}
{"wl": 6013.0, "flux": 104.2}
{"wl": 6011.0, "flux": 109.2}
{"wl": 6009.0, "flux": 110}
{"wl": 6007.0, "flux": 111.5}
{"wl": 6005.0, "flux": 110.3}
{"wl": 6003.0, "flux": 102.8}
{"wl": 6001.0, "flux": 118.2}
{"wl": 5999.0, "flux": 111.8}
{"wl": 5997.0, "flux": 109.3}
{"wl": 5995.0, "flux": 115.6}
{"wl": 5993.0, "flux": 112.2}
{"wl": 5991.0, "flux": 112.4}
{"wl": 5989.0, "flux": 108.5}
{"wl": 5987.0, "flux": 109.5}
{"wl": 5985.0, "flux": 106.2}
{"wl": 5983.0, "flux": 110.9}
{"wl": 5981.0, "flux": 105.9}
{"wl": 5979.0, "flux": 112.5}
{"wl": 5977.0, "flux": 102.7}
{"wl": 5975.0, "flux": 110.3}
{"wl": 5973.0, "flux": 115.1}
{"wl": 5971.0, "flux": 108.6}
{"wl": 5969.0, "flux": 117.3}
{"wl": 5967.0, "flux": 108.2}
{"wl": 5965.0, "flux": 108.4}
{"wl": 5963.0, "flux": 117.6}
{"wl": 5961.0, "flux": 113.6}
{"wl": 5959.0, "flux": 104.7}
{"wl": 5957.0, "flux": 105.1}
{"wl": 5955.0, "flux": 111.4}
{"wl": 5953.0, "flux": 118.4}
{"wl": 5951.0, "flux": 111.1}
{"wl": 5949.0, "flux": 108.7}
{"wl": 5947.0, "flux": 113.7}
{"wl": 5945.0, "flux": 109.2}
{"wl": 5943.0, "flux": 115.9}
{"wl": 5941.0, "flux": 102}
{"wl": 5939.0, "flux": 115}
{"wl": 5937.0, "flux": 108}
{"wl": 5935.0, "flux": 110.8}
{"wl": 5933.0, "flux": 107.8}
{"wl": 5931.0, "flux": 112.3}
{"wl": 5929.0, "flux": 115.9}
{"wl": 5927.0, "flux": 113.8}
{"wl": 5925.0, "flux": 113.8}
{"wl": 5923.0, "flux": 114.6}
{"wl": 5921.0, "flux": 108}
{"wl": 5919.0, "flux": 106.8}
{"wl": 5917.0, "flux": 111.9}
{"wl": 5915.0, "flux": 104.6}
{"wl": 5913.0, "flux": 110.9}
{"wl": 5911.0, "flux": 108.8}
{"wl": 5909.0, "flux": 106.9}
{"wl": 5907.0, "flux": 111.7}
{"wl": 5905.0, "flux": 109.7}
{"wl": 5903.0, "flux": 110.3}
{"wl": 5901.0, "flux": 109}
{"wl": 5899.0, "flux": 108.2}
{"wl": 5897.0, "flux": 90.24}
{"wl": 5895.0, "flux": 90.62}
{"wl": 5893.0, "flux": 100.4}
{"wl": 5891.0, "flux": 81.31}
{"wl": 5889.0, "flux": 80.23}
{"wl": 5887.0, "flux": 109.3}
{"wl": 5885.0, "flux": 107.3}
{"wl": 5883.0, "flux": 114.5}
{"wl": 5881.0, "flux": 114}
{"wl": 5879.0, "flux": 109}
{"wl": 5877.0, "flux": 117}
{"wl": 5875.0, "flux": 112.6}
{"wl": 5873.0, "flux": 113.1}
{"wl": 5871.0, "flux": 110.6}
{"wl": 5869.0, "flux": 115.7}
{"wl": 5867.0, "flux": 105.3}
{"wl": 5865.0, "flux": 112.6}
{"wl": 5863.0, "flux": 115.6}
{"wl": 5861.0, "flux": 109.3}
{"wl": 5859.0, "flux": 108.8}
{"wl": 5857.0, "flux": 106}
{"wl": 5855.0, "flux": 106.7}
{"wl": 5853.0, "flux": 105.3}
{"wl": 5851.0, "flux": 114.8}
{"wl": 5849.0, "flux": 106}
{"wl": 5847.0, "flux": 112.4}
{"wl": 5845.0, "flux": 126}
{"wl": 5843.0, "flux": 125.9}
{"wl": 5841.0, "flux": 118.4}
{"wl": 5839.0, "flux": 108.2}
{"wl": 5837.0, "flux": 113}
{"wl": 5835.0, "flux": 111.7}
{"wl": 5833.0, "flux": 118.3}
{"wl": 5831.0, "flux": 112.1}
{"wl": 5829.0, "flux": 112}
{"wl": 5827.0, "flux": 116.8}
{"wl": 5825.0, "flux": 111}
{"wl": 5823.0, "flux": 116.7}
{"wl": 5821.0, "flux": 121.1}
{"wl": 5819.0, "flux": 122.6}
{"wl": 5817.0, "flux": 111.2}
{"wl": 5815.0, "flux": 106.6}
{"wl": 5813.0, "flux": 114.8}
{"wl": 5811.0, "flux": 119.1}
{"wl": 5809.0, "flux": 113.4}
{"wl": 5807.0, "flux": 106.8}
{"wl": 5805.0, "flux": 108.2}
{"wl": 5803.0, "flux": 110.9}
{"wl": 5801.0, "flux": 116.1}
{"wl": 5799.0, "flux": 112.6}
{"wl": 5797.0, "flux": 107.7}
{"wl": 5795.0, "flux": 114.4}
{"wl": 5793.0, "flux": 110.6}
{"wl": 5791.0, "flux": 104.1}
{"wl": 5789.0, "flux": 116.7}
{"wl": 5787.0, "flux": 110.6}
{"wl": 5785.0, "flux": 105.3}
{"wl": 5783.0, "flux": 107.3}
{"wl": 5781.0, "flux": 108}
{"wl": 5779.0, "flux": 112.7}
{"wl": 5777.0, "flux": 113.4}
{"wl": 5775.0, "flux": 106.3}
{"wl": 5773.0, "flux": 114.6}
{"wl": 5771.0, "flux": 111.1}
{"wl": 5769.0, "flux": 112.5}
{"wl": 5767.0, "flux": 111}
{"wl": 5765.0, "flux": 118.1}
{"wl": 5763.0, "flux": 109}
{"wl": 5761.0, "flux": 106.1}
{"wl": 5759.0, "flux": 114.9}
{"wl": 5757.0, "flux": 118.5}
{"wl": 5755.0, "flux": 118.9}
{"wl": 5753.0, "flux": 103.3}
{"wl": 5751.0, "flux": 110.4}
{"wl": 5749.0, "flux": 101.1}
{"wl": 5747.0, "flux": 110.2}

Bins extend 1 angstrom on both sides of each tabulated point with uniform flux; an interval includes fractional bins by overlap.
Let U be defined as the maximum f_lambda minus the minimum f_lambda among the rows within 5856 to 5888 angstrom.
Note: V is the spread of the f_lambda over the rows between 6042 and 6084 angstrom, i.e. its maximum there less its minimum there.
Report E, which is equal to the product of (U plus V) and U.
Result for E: 339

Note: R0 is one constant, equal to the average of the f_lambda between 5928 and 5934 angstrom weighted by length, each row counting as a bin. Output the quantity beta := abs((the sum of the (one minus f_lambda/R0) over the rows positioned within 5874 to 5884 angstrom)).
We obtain 0.063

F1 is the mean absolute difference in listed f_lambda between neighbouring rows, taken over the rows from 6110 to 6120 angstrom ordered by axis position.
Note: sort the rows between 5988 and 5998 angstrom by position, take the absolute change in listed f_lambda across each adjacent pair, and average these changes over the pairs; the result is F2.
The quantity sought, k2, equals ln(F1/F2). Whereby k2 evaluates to -0.77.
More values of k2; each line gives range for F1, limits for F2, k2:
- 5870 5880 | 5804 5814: -0.16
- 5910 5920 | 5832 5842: -0.10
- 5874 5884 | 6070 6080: 0.00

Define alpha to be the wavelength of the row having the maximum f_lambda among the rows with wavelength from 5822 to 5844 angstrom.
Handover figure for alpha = 5843.0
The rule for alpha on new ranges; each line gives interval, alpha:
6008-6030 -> 6017.0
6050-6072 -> 6061.0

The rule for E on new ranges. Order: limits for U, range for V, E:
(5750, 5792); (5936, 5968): 499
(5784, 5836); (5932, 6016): 646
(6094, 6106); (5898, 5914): 294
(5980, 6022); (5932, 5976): 630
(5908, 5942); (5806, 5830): 416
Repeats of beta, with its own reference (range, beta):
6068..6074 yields 0.004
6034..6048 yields 0.062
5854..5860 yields 0.129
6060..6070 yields 0.157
